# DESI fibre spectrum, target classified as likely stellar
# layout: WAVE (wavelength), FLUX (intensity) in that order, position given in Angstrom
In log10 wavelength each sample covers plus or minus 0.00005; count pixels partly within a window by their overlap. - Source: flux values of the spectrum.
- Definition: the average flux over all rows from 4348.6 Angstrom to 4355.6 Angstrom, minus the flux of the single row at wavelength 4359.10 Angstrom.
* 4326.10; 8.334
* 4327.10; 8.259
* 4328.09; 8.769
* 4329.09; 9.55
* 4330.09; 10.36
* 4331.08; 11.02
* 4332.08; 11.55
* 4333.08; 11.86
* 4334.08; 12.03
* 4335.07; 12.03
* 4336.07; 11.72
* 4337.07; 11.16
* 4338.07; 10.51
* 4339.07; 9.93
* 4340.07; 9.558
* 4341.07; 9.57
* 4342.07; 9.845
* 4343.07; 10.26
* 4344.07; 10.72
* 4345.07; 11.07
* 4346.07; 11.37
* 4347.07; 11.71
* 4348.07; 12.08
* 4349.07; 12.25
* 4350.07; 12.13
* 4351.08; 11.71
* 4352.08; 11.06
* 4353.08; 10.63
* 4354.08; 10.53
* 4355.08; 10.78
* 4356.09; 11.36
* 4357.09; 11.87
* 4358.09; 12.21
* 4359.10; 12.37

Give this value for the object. -1.1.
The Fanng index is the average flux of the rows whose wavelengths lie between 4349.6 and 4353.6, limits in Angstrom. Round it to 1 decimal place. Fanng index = 11.4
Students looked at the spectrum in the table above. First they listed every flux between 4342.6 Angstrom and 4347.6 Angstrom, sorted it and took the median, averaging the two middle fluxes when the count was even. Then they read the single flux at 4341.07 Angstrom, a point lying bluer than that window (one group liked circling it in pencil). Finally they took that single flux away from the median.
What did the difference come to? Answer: 1.5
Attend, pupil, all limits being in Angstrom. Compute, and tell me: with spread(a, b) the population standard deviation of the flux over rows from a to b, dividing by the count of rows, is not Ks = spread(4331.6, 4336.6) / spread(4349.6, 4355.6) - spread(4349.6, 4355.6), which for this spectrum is -0.3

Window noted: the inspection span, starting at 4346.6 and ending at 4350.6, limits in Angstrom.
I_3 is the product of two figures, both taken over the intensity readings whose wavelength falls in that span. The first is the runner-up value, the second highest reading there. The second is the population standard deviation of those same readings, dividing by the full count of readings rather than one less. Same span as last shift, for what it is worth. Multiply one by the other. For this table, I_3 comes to 2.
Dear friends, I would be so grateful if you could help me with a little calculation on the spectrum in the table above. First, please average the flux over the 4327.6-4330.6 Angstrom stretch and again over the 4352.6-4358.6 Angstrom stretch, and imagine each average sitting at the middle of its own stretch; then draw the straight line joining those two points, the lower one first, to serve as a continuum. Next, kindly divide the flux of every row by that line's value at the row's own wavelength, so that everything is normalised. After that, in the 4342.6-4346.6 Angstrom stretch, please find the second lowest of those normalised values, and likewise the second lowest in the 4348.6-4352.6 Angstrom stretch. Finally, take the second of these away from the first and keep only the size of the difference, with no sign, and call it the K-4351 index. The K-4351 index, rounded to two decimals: 0.05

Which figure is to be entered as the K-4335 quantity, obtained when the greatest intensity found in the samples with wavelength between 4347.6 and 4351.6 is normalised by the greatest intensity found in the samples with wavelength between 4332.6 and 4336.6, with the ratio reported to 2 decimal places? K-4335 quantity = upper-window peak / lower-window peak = 1.02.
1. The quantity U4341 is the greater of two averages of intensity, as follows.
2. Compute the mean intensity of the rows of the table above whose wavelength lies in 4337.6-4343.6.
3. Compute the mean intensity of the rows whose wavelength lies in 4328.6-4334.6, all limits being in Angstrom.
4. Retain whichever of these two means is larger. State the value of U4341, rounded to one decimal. 11.1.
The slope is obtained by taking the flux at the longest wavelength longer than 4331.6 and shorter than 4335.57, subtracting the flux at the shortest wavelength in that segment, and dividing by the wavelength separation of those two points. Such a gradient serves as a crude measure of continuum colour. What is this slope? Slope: 0.2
